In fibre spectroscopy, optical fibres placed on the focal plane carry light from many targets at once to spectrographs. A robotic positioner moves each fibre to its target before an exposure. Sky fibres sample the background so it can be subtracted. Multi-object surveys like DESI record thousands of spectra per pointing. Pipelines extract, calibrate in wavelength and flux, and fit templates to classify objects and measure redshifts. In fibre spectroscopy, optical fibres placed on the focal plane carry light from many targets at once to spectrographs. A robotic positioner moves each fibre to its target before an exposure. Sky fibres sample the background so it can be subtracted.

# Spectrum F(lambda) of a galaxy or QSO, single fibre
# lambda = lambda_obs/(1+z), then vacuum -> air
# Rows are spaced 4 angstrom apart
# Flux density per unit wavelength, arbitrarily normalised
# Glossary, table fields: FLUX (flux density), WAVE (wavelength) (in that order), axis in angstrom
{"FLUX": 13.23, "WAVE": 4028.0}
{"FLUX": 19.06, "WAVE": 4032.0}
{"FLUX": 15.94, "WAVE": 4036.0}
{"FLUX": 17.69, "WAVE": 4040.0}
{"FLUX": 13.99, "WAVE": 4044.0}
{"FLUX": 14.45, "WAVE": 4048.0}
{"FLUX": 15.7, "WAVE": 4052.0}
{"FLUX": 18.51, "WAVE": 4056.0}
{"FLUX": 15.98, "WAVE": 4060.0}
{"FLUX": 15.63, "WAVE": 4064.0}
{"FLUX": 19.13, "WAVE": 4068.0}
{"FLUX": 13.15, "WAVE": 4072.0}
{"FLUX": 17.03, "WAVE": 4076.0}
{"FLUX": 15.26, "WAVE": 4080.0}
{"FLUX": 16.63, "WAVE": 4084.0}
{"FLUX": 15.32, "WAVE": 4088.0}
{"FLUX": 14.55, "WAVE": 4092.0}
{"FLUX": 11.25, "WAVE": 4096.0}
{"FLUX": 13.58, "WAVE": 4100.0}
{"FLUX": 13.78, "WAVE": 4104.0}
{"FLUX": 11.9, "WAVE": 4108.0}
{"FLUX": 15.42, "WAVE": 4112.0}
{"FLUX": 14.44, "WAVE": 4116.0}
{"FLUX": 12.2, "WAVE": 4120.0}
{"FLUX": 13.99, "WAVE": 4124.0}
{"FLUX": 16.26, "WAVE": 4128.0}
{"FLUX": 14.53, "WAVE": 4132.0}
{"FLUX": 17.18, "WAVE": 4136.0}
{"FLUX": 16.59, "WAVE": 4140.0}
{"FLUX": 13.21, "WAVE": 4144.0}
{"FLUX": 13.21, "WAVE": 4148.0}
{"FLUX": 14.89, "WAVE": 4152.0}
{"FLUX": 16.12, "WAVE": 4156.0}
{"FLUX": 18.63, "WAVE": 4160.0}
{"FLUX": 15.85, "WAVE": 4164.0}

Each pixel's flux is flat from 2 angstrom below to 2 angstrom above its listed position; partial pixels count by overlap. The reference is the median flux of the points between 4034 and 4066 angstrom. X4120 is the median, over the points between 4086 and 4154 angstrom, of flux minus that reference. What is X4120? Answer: -1.4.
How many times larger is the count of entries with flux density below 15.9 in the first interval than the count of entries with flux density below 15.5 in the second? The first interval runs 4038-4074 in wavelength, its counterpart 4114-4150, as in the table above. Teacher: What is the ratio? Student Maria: 0.8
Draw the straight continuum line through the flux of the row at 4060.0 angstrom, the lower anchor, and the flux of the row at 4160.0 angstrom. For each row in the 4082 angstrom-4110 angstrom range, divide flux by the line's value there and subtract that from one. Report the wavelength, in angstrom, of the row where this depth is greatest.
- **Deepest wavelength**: 4096.0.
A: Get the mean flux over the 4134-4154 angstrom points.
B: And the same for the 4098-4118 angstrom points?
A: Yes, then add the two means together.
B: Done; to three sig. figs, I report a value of 28.8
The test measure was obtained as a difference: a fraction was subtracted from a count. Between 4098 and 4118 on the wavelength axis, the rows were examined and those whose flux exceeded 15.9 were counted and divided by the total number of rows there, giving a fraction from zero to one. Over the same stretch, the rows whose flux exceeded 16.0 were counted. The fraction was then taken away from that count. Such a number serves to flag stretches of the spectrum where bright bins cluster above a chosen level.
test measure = 0.0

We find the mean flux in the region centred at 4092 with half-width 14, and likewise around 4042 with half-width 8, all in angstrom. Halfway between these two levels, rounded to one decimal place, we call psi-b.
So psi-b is 14.9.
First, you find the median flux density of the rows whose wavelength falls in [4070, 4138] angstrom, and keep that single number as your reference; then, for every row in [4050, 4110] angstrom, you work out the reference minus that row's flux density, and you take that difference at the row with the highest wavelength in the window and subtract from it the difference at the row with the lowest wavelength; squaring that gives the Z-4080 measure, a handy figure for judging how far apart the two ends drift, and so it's 14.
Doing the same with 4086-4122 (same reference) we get 10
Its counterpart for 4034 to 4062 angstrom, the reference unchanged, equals 0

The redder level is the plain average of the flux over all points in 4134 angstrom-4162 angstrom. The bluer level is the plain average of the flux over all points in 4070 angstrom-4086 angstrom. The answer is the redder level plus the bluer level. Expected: 31.2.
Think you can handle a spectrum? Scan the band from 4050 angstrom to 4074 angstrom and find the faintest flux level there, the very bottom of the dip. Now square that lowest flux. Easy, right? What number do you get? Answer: 173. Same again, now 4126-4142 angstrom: 211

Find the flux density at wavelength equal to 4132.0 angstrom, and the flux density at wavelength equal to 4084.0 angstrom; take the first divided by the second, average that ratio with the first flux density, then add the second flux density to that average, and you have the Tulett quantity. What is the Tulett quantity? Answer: 24.3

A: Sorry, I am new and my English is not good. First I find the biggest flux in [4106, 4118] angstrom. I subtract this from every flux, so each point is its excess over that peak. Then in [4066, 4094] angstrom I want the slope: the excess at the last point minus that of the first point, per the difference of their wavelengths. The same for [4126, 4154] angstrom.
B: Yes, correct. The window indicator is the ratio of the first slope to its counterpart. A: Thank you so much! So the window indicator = 3.3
